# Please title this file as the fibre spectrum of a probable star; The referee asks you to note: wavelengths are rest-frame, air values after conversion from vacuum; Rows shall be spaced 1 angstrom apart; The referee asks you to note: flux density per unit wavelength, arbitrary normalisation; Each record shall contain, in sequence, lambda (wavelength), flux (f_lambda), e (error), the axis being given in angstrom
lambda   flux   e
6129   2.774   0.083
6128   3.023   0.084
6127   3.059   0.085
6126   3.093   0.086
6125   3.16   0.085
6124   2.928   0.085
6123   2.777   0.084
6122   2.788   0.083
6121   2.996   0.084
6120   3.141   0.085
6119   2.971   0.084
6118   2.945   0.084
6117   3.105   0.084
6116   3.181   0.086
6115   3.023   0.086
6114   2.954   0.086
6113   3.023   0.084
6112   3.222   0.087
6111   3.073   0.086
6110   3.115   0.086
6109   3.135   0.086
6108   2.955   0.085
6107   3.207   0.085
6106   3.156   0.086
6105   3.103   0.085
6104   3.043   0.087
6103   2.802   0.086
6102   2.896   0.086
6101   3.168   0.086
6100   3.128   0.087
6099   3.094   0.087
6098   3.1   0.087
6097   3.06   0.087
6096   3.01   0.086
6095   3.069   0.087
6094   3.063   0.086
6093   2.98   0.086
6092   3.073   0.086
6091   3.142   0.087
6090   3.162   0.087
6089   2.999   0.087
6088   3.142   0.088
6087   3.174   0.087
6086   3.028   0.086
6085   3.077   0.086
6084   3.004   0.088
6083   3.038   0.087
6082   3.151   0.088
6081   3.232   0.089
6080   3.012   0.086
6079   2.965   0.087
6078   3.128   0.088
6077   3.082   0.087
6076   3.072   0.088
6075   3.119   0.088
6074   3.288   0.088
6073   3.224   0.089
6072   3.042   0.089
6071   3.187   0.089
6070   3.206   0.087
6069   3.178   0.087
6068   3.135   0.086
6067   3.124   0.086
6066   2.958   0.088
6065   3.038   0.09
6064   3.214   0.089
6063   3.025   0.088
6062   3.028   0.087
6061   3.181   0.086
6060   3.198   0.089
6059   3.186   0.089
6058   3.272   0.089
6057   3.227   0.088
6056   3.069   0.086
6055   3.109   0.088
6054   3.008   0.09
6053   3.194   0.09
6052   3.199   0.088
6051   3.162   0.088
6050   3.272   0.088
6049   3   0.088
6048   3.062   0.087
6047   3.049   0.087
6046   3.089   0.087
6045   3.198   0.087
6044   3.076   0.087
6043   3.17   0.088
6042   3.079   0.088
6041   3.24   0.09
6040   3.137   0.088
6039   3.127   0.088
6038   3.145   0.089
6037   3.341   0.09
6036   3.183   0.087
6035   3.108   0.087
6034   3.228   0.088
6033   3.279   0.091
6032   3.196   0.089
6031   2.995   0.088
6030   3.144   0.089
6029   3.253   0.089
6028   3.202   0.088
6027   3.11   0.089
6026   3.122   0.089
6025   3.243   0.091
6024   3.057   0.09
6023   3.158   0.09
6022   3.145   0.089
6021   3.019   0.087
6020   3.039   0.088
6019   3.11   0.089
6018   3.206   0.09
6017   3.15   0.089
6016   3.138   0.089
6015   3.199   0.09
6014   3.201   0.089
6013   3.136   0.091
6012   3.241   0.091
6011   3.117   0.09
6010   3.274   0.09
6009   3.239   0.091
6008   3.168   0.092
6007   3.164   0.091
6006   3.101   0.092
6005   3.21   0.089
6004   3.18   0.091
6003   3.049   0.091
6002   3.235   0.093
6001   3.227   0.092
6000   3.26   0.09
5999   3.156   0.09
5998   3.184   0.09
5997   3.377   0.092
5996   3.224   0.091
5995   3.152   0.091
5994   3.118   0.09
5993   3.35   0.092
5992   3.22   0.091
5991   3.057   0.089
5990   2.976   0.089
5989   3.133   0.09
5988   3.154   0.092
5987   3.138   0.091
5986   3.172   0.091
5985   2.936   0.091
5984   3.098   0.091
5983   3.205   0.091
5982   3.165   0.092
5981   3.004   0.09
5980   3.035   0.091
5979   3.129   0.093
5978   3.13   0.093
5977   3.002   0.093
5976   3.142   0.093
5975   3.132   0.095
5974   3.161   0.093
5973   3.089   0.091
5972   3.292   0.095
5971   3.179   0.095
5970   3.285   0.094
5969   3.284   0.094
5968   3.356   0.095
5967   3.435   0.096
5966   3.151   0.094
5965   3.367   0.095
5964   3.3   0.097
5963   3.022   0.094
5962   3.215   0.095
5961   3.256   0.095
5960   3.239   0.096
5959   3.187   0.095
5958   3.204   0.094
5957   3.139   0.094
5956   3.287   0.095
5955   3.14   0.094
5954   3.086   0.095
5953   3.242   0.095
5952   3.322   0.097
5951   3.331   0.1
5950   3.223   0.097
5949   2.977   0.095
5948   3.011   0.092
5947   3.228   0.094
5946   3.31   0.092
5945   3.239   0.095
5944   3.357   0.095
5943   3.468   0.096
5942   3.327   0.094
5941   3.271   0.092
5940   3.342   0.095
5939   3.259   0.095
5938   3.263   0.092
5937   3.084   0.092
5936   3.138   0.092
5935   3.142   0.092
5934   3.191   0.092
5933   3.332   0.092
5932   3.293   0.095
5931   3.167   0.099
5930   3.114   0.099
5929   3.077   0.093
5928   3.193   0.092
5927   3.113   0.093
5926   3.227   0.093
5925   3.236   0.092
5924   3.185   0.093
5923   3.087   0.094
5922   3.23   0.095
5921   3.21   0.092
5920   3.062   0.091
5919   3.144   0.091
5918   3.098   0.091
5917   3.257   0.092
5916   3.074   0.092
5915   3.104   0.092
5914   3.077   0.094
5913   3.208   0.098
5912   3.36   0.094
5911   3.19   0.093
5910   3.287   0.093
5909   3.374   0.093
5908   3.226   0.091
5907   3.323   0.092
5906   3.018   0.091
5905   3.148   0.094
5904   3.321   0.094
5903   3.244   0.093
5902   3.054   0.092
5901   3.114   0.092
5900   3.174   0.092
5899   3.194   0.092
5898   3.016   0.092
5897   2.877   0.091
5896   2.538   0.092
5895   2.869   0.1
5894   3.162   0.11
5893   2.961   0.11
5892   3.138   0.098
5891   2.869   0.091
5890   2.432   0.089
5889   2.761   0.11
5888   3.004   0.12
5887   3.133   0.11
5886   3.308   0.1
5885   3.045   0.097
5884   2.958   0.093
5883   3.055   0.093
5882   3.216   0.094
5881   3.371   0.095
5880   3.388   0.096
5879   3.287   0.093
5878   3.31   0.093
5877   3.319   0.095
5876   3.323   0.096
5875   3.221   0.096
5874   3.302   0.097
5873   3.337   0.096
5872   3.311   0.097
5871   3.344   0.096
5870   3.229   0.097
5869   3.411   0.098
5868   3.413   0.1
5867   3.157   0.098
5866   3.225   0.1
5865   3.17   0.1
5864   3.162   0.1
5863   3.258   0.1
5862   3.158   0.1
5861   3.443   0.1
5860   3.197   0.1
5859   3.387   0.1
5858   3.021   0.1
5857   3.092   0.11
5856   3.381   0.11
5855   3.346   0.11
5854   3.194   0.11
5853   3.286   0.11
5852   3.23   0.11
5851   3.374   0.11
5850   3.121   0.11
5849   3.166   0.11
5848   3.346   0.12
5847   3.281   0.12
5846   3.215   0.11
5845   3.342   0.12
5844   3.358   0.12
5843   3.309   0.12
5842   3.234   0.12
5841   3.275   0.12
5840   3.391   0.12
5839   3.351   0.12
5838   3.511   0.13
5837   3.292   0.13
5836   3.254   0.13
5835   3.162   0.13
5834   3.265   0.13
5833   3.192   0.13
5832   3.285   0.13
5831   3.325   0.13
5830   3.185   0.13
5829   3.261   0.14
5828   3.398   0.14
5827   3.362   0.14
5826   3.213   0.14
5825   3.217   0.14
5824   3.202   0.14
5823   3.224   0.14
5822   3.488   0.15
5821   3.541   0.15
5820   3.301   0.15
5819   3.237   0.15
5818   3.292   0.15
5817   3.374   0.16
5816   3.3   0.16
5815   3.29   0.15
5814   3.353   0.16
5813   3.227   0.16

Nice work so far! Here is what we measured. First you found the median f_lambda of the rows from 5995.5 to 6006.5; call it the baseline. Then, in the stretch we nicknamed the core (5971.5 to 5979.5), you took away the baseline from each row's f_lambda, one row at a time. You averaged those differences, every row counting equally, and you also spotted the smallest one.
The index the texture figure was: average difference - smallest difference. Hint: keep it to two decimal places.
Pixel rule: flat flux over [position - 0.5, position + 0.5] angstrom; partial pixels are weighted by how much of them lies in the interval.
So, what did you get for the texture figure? 0.13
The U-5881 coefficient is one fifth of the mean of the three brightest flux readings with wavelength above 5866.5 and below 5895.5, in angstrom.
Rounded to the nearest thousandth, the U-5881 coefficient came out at 0.681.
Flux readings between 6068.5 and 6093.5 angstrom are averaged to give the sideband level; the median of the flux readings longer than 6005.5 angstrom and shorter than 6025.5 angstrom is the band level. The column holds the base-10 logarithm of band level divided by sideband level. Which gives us 0.006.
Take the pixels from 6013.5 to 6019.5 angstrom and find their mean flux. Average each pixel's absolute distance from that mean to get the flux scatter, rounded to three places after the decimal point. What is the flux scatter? 0.035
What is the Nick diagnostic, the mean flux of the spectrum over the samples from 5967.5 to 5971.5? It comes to 3.28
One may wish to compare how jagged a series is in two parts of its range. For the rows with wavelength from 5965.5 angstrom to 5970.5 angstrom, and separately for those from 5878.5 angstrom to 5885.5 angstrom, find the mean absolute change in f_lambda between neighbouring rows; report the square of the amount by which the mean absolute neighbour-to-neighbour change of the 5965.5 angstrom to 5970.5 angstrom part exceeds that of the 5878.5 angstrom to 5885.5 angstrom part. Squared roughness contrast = 0.000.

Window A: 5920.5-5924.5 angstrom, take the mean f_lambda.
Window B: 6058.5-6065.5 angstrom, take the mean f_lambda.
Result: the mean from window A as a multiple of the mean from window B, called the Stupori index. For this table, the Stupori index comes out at 1.02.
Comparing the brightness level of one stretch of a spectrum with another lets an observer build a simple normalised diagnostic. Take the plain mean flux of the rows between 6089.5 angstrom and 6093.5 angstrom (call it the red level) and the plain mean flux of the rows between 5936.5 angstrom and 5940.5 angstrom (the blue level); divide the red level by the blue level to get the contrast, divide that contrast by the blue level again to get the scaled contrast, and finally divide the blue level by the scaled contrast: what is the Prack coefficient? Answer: 11.0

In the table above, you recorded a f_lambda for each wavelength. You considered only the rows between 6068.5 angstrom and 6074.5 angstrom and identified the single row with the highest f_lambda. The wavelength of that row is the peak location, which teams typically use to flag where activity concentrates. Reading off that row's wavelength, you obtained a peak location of 6074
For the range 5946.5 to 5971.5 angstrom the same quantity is 5967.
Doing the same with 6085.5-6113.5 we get 6112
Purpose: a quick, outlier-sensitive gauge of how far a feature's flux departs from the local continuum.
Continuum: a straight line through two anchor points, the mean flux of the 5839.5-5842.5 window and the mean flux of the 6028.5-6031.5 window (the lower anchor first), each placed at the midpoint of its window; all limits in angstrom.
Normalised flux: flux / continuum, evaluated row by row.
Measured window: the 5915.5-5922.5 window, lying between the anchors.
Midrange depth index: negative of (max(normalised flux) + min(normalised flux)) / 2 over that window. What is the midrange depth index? -0.978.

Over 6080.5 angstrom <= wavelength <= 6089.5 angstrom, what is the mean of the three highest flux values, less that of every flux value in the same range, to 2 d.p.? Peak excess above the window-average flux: 0.09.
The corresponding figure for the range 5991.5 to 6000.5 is 0.10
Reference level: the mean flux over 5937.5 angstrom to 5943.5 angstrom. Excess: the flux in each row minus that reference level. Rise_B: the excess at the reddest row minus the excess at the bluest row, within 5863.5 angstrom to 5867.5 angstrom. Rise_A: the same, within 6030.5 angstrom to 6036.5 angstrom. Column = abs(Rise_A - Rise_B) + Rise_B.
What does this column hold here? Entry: 0.19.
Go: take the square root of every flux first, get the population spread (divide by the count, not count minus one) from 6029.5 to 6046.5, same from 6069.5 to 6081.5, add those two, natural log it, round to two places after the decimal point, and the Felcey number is -3.00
